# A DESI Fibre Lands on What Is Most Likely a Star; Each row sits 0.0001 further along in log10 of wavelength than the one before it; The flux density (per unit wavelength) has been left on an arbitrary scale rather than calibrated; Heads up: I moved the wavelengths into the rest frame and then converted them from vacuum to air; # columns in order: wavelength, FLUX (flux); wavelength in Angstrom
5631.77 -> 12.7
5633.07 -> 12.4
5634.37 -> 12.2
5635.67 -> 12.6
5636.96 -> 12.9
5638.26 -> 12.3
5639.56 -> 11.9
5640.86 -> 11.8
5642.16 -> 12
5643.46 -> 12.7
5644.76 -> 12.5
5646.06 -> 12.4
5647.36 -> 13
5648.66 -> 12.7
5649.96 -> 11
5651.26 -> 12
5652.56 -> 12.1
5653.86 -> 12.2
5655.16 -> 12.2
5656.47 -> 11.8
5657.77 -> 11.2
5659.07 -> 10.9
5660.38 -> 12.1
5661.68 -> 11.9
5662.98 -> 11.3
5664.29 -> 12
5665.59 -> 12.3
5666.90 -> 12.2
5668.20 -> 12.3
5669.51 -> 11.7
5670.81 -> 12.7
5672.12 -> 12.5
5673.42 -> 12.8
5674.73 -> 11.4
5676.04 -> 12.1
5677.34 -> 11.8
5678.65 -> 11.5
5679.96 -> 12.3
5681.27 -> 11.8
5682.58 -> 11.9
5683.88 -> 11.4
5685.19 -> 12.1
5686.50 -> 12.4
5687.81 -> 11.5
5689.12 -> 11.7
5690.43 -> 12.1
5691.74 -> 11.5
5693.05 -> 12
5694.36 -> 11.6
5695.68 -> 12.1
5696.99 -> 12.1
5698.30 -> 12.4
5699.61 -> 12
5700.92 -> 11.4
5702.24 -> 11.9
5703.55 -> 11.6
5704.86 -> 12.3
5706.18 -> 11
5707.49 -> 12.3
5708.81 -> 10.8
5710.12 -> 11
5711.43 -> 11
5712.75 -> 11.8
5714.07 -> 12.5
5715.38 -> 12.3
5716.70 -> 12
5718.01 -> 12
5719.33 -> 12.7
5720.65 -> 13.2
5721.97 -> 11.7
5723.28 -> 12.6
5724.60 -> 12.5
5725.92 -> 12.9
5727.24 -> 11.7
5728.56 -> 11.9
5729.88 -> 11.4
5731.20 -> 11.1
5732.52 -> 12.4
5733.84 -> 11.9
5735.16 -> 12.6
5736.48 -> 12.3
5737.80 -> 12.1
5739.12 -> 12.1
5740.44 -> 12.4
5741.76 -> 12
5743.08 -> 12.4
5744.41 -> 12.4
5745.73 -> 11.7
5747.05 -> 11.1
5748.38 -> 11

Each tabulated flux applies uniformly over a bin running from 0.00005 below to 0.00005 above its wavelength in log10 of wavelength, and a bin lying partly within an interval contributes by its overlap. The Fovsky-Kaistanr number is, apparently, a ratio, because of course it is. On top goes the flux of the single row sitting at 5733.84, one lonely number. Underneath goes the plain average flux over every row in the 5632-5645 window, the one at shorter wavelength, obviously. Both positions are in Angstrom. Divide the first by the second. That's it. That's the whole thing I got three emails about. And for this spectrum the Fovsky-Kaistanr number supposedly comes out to 0.97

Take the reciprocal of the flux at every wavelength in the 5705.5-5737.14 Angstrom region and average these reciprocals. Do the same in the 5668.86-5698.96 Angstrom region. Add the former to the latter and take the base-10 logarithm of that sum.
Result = -0.7765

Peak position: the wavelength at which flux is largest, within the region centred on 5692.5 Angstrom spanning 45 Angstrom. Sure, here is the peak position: 5673.42 Angstrom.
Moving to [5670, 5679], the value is 5673.42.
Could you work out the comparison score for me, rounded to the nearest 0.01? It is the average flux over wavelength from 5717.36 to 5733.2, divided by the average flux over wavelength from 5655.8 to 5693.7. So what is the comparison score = 1.02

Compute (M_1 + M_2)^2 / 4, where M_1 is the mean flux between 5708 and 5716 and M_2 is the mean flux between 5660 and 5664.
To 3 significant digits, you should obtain 136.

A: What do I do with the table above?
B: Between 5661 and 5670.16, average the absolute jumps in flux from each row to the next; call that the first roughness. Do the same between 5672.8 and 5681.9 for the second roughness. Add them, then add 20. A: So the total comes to 21.1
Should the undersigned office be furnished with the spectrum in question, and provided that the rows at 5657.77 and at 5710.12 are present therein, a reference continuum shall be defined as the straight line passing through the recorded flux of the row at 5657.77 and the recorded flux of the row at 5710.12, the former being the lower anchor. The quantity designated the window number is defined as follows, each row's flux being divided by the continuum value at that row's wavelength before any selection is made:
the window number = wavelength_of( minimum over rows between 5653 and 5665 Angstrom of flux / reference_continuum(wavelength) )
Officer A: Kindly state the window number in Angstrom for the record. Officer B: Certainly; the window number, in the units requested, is 5659.07 Angstrom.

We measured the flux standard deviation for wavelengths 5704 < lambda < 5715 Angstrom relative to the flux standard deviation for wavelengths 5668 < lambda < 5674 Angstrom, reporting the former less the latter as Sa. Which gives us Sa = 0.28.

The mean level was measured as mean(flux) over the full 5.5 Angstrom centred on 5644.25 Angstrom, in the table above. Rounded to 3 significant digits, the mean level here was 12.4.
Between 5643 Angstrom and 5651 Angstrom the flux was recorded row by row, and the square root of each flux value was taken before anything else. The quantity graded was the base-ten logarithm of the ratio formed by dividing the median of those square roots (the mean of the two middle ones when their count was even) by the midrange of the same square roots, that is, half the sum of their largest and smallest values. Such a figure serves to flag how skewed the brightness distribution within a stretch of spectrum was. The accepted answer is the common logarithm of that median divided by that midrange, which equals 0.011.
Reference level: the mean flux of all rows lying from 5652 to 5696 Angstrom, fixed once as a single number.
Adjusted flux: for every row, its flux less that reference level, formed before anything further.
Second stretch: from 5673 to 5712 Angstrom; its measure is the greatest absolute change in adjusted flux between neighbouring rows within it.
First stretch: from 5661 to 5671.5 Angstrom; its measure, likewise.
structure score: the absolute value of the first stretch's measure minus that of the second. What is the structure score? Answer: 0.50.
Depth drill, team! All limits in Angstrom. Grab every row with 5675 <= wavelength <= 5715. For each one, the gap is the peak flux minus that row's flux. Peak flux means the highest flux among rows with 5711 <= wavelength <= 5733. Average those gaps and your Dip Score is 1.40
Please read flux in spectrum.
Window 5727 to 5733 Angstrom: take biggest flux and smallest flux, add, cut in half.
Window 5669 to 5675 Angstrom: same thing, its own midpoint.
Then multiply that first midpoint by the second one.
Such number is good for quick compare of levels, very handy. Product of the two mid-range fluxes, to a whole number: 142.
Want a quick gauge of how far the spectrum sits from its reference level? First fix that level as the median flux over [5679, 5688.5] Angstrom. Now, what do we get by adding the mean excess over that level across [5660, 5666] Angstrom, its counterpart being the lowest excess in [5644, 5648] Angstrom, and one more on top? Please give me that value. 1.5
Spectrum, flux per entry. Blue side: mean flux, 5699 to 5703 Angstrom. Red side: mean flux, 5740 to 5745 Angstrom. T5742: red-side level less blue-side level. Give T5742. 0.53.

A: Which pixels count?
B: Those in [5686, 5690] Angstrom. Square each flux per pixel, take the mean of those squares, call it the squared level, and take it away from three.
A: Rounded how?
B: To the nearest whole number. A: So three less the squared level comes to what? -138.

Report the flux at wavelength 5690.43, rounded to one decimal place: 12.1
